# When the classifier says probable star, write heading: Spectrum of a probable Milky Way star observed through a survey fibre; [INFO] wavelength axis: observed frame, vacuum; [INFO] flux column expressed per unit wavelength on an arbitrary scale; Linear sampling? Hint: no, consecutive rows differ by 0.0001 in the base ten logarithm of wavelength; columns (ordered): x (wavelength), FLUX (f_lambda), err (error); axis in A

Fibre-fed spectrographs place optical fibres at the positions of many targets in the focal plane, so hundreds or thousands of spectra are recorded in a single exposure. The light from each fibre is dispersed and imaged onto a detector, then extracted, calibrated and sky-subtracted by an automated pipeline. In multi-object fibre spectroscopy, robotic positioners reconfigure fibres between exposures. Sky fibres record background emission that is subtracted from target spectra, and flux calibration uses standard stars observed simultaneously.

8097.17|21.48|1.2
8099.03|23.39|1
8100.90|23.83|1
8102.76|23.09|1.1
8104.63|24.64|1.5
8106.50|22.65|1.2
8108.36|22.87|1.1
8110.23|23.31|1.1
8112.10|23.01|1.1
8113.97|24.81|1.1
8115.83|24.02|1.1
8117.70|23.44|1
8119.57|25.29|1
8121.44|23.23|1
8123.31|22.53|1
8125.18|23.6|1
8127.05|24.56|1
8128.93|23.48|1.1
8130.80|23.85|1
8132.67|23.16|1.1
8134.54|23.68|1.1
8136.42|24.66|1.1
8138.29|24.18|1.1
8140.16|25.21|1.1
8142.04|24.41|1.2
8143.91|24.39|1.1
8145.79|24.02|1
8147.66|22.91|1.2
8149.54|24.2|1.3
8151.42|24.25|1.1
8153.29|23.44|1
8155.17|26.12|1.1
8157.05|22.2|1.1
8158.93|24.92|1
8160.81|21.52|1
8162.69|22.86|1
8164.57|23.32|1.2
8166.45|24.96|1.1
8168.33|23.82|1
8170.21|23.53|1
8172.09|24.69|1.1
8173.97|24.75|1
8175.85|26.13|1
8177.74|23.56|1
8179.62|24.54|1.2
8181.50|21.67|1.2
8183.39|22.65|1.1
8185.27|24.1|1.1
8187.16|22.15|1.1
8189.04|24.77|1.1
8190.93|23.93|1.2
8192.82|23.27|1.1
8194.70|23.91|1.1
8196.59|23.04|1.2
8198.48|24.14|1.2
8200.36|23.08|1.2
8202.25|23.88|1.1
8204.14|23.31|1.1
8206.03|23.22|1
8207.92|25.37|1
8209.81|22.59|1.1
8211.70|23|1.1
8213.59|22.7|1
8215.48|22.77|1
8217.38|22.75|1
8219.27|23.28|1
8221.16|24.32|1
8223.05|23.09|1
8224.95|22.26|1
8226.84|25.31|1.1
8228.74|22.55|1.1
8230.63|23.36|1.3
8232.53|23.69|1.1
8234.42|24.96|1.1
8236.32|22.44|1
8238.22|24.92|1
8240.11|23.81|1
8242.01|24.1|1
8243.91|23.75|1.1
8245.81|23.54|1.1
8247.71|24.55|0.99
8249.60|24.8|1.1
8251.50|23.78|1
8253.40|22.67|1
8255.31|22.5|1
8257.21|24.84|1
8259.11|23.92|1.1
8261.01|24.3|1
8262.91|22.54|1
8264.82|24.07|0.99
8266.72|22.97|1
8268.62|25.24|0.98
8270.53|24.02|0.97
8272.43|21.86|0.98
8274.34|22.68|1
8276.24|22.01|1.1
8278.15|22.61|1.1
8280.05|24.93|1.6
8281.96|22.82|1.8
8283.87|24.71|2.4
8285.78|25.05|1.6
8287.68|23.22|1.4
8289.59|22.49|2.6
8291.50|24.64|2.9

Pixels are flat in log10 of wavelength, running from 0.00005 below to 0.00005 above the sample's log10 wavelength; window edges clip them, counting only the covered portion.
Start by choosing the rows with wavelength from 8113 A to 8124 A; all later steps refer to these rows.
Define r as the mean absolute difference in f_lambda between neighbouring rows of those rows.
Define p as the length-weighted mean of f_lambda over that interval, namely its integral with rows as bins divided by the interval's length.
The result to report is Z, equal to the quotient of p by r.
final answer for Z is 20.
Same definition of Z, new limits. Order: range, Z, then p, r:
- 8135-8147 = 45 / 24.4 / 0.5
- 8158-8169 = 15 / 23.6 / 1.6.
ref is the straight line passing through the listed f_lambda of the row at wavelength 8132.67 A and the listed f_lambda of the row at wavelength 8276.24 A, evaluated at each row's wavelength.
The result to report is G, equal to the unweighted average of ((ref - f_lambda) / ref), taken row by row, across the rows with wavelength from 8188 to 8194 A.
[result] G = -0.06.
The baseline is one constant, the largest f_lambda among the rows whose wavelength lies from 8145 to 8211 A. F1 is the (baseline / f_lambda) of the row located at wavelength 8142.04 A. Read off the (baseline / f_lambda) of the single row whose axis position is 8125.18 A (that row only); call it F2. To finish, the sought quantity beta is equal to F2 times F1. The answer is 1.19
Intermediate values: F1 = 1.07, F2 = 1.11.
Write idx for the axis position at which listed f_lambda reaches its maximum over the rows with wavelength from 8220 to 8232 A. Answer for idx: 8226.84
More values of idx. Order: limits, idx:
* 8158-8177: 8175.85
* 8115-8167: 8155.17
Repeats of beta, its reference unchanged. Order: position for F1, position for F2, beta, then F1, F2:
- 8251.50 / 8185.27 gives 1.19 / 1.10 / 1.08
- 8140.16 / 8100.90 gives 1.14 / 1.04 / 1.10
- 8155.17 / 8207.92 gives 1.03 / 1.00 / 1.03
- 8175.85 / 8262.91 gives 1.16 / 1.00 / 1.16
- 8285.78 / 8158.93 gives 1.09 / 1.04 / 1.05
